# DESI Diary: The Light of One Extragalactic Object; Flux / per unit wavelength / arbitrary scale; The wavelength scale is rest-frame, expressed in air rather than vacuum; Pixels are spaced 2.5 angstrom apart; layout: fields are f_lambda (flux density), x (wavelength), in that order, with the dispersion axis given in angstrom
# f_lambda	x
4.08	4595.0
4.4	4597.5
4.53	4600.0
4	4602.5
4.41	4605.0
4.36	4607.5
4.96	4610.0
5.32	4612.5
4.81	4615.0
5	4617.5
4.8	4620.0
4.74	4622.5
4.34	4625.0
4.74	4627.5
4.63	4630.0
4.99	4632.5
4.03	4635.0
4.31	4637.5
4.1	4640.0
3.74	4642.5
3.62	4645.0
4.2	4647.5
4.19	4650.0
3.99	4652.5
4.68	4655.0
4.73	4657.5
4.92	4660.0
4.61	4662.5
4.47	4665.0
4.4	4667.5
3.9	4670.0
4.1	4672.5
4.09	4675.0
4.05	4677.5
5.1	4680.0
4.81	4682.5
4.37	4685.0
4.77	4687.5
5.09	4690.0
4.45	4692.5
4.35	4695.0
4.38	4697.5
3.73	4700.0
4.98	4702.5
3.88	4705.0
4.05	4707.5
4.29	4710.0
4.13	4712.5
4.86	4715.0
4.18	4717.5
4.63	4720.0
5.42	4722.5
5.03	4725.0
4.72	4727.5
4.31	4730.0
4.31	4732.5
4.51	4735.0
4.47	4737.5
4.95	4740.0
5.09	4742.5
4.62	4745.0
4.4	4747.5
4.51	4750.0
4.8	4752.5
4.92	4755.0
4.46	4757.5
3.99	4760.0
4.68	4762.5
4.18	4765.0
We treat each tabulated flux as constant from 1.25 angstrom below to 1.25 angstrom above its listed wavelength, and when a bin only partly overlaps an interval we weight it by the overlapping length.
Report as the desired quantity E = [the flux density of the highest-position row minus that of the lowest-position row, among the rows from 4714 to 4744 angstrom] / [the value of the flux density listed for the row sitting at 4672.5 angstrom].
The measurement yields 0.06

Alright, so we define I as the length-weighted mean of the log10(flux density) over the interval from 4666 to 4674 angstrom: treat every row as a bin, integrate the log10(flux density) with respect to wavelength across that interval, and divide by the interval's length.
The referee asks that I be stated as 0.62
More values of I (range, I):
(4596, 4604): 0.63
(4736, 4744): 0.68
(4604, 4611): 0.66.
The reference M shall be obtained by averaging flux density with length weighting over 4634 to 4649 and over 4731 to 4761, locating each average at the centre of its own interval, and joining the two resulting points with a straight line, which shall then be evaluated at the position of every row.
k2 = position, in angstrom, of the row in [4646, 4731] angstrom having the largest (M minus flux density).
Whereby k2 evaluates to 4700.0 angstrom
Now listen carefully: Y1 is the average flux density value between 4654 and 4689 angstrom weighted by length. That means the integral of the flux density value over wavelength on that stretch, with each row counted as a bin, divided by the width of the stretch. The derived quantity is 4.50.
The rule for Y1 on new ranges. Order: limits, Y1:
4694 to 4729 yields 4.47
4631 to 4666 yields 4.33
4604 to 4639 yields 4.67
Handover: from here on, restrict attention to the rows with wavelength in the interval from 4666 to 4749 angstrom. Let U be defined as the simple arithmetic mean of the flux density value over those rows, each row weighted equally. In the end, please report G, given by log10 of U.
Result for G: 0.653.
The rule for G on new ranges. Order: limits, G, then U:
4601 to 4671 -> 0.650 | 4.46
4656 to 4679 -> 0.640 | 4.36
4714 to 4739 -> 0.667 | 4.64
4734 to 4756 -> 0.672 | 4.70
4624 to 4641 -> 0.648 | 4.45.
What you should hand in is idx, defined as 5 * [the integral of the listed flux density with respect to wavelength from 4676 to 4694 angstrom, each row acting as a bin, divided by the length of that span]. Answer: 23.25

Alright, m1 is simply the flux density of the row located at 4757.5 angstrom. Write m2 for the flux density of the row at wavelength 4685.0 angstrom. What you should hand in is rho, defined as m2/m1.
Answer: 0.98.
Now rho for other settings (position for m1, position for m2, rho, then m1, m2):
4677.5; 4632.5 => 1.23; 4.05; 4.99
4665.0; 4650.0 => 0.94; 4.47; 4.19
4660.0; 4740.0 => 1.01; 4.92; 4.95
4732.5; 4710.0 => 1.00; 4.31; 4.29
